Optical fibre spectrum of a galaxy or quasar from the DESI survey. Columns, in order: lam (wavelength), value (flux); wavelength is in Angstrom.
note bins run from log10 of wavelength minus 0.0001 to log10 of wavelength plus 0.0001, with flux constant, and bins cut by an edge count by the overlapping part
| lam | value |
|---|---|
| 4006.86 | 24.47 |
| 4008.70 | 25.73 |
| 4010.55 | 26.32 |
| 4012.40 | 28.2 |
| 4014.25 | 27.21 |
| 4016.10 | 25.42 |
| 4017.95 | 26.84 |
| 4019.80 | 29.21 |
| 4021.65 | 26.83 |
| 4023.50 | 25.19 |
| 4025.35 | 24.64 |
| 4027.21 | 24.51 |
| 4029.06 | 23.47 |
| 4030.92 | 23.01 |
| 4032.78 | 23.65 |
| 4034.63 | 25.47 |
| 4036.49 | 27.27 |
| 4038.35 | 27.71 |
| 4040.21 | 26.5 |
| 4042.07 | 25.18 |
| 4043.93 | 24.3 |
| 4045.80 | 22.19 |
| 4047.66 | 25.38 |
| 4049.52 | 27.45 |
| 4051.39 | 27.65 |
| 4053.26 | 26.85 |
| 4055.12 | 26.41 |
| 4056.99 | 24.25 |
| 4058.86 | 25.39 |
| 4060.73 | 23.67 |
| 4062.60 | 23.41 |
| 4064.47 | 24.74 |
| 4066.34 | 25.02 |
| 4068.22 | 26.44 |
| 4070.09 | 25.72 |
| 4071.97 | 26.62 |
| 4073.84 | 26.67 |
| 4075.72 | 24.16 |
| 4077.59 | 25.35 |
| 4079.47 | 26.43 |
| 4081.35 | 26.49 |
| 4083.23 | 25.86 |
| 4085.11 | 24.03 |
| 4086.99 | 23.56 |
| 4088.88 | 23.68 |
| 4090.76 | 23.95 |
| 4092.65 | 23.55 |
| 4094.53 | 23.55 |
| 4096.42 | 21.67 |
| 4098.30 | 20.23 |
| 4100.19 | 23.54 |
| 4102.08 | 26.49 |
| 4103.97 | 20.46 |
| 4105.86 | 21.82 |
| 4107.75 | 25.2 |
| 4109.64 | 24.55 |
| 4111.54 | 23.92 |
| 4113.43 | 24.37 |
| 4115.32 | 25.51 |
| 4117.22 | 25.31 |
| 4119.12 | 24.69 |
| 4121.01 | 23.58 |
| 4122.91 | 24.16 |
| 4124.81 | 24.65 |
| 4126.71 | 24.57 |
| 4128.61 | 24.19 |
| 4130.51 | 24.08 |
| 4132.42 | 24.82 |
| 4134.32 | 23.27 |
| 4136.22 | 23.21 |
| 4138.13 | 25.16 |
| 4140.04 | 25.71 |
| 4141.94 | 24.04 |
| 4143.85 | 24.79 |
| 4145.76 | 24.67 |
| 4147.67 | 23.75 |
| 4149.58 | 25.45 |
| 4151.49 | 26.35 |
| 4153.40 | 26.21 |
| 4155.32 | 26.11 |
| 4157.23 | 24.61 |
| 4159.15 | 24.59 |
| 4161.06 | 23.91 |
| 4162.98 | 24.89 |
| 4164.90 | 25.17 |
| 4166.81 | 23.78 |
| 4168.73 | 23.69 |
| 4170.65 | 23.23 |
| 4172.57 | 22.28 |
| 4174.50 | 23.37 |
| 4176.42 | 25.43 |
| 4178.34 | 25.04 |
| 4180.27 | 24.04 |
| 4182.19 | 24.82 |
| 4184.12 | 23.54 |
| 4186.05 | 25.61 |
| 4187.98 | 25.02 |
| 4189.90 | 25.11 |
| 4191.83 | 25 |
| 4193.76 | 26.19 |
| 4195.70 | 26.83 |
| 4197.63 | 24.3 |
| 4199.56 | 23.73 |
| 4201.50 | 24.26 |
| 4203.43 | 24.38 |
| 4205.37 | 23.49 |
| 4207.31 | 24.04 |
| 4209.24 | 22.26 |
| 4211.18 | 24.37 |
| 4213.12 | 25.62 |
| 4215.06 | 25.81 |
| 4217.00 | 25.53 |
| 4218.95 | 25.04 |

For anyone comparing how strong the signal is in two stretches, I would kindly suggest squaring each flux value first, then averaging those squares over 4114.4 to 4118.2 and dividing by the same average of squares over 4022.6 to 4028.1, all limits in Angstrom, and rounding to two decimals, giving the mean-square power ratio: 1.05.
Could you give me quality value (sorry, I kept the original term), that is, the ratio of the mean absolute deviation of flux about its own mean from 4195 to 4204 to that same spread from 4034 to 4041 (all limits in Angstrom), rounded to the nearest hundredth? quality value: 1.13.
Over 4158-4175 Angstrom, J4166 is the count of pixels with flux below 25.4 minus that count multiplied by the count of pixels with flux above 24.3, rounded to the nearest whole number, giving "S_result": -18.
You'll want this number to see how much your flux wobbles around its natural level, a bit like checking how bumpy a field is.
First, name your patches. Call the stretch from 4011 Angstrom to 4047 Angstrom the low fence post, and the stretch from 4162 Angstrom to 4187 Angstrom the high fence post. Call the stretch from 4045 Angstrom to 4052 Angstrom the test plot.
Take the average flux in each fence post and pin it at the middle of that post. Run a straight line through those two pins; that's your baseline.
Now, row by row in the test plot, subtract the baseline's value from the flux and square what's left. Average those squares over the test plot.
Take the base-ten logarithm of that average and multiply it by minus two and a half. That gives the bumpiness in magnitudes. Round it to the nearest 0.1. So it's -1.7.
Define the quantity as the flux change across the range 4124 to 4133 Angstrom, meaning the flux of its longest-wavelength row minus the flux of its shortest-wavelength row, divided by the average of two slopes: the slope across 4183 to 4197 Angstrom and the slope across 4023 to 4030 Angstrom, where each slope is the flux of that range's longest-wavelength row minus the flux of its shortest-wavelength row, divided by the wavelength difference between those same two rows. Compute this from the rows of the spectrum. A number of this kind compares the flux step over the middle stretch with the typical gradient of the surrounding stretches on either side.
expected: -13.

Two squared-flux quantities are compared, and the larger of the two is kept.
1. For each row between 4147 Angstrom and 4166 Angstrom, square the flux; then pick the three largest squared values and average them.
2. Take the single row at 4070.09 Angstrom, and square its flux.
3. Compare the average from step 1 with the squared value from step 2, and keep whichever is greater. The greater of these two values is 688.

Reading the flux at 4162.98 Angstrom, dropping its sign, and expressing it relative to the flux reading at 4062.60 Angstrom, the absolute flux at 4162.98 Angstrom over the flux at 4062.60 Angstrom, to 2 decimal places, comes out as 1.06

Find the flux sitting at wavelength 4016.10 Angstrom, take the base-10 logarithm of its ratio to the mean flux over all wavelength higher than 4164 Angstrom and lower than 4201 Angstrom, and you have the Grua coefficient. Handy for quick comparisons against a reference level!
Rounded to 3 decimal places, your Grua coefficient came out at 0.015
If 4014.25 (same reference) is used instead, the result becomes 0.045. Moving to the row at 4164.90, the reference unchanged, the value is 0.011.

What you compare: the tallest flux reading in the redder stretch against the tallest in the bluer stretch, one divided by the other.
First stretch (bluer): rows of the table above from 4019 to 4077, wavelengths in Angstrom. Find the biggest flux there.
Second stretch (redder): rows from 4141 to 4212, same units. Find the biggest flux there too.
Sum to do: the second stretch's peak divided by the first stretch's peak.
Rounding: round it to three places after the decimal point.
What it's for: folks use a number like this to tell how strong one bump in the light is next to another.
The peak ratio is 0.919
